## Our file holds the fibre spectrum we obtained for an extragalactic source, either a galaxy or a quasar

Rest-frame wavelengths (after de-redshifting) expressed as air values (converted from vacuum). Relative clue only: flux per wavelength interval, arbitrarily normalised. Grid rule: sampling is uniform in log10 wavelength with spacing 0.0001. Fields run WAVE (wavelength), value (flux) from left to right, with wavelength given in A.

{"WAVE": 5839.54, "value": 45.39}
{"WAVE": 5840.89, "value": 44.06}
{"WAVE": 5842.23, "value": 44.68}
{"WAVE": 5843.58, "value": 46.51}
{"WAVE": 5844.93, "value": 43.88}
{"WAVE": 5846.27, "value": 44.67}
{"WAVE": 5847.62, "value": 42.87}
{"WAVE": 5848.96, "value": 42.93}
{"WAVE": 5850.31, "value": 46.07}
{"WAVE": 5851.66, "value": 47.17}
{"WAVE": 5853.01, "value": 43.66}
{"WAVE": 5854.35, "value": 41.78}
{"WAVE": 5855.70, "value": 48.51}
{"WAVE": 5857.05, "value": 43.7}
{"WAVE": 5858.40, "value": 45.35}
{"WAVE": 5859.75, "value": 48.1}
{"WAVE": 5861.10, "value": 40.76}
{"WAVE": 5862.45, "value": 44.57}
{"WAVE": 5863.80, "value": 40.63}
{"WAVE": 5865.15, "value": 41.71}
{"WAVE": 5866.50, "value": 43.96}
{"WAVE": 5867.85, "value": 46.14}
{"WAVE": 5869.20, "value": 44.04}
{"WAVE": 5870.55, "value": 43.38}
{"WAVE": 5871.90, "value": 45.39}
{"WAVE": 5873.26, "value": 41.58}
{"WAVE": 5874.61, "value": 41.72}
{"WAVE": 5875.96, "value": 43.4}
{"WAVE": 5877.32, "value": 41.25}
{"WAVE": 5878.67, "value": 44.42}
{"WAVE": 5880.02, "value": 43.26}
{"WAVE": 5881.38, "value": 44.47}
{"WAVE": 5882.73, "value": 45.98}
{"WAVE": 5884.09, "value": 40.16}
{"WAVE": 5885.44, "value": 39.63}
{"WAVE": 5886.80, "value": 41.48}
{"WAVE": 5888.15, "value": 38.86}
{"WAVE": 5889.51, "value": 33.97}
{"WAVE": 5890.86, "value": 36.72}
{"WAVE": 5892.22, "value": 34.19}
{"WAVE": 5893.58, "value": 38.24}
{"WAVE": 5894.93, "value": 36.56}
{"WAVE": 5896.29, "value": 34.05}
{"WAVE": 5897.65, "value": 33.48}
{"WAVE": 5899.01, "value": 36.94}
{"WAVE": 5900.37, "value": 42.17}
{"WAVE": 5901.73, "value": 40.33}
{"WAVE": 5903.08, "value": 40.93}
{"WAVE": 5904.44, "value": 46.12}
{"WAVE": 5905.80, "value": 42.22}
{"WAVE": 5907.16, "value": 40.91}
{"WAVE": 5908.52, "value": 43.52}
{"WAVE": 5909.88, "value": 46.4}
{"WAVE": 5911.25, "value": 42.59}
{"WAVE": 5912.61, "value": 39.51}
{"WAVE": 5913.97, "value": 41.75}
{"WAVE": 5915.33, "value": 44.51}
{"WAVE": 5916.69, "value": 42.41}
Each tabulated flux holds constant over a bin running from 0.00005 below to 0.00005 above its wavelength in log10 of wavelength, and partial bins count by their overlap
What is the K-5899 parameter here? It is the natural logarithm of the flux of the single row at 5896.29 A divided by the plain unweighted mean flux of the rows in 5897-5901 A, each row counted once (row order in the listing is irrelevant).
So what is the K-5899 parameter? -0.10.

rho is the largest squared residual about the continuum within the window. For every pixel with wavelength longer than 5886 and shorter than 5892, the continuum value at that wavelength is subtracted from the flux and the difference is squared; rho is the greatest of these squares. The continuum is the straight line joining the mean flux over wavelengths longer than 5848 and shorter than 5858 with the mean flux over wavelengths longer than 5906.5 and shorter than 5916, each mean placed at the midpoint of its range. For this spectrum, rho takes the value 91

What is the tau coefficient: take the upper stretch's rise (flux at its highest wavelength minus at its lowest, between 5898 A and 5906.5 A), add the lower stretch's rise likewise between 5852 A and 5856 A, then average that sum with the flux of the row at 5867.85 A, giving 28.1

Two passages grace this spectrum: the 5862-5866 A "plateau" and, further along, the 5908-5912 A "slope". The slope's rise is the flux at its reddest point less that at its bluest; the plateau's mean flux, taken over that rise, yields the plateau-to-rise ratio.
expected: -45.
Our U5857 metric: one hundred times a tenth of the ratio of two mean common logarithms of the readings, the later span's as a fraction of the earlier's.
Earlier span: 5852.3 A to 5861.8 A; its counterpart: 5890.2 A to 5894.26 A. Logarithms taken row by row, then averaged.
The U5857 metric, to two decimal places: 9.47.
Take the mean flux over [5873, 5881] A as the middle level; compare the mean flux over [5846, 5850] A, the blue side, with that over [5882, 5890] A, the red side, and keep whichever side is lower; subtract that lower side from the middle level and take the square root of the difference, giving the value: 1.6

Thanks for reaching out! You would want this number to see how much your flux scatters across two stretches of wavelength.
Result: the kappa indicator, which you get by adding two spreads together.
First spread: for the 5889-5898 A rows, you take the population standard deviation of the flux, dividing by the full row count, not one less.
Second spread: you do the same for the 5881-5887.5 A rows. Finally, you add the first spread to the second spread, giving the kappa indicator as 4.2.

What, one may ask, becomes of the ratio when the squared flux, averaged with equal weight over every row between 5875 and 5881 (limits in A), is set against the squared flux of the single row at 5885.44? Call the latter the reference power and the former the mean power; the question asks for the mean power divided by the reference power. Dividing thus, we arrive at 1.18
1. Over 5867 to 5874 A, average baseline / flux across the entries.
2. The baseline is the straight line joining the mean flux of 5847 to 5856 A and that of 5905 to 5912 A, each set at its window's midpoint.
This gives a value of 1.00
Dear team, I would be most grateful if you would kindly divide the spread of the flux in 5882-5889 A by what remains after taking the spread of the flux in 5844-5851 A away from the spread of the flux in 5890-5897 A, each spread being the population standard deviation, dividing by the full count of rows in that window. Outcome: 6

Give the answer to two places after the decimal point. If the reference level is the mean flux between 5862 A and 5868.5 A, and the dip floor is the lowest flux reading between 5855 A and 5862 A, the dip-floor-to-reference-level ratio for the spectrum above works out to 0.94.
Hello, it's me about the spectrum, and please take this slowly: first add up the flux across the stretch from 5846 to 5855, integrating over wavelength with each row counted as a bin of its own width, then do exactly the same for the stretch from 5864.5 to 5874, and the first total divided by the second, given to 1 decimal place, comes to 1.0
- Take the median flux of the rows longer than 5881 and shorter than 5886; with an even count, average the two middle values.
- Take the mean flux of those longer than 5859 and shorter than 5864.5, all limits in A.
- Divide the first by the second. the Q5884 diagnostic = 0.97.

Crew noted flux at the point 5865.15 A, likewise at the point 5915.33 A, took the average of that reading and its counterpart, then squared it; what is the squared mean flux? 1858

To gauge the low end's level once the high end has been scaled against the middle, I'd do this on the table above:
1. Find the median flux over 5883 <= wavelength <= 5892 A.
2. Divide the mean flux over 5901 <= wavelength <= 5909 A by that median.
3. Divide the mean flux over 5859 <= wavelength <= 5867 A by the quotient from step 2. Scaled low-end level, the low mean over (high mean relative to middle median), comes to 40.1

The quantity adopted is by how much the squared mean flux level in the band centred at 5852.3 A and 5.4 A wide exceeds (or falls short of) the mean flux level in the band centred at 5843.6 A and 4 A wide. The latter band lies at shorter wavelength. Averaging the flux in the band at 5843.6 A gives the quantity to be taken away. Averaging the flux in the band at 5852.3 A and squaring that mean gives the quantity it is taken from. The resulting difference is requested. 1950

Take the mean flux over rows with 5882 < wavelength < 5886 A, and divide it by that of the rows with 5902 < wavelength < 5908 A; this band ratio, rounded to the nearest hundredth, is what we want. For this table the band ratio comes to 0.99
